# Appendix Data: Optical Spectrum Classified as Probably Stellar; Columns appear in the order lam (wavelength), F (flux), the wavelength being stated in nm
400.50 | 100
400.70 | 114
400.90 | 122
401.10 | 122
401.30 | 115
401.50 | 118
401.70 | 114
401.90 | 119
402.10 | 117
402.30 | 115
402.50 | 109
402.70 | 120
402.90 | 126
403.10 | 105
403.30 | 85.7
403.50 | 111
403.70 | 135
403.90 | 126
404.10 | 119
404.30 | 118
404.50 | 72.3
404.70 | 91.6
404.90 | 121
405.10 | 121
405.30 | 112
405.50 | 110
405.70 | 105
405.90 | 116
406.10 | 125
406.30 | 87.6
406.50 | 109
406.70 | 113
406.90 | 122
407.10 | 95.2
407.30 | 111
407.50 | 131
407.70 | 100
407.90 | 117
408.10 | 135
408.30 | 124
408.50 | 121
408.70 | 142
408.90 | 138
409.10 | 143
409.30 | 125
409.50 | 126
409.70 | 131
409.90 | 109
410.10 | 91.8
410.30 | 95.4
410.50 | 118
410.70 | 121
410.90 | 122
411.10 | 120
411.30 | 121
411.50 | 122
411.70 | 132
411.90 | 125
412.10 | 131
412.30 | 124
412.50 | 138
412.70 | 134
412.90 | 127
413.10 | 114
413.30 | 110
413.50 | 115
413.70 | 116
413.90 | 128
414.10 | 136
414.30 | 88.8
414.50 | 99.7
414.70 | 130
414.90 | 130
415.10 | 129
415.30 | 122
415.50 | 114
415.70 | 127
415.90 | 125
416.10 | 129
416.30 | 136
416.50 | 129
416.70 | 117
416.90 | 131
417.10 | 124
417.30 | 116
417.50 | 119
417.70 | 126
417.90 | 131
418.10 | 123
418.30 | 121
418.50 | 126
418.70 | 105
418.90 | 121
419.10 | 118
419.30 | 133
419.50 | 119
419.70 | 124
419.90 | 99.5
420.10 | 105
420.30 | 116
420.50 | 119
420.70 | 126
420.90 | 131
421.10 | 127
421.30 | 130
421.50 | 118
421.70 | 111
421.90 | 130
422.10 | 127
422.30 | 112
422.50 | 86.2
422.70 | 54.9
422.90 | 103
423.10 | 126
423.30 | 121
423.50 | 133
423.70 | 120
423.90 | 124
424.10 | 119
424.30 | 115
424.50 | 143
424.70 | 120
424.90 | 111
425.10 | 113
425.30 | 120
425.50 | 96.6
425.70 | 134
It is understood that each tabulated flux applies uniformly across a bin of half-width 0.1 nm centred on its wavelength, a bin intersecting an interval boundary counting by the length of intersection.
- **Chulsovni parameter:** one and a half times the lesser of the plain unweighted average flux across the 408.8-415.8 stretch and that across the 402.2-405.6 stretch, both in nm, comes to 167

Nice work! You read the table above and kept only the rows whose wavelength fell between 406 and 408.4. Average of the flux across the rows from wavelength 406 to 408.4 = 114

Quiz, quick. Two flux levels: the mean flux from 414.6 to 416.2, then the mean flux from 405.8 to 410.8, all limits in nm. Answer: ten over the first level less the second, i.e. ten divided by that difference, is 1.3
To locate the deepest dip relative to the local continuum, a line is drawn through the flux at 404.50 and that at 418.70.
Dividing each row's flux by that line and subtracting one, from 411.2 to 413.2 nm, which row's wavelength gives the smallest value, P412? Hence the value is 413.10 nm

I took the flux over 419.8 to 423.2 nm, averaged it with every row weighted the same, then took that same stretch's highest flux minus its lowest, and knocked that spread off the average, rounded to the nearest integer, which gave 37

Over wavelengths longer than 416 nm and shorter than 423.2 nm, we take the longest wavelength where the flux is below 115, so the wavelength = 422.90 nm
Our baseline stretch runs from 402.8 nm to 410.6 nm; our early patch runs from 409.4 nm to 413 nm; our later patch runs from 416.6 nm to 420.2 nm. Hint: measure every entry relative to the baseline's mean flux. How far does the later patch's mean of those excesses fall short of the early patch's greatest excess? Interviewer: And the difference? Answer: 18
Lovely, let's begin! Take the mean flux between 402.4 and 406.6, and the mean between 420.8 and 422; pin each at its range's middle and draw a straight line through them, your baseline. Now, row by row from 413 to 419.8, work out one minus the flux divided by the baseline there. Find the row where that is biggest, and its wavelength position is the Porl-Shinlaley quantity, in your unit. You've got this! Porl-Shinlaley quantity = 414.30 nm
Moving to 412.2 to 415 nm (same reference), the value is 414.30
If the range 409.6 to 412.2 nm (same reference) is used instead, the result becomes 410.10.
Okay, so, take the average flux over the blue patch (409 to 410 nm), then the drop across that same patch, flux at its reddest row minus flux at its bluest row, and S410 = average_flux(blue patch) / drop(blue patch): -4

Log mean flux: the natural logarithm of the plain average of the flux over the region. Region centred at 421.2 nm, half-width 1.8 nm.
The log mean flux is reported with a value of 4.73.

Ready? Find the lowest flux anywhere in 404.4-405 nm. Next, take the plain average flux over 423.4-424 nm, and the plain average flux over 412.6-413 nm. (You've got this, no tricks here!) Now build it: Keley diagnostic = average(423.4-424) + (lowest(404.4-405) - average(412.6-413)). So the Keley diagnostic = 67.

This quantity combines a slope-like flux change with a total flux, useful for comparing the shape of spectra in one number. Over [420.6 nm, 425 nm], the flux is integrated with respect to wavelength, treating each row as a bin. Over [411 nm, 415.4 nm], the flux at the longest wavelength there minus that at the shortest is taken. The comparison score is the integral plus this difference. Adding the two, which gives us 520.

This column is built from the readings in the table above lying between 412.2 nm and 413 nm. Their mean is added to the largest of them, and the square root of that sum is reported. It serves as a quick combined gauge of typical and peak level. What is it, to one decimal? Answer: 16.4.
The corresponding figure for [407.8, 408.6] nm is 16.1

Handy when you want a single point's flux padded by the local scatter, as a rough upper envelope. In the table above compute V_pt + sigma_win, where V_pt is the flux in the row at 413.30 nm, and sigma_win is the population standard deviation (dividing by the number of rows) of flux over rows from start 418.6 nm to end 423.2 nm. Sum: 127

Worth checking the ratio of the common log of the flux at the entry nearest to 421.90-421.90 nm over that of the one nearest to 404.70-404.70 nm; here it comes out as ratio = 1.078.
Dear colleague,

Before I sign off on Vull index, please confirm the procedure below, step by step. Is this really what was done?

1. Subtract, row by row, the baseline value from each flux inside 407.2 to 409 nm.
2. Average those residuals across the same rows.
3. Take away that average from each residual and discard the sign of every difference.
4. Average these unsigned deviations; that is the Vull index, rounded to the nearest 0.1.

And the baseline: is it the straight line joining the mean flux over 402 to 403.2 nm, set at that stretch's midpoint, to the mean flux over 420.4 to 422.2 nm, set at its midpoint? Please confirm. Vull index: 10.7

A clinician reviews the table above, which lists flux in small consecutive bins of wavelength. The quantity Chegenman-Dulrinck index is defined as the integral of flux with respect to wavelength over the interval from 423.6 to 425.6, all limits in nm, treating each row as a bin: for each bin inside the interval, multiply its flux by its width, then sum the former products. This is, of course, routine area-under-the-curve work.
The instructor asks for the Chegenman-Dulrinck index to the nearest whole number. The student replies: 236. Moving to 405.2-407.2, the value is 219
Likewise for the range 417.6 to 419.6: 245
